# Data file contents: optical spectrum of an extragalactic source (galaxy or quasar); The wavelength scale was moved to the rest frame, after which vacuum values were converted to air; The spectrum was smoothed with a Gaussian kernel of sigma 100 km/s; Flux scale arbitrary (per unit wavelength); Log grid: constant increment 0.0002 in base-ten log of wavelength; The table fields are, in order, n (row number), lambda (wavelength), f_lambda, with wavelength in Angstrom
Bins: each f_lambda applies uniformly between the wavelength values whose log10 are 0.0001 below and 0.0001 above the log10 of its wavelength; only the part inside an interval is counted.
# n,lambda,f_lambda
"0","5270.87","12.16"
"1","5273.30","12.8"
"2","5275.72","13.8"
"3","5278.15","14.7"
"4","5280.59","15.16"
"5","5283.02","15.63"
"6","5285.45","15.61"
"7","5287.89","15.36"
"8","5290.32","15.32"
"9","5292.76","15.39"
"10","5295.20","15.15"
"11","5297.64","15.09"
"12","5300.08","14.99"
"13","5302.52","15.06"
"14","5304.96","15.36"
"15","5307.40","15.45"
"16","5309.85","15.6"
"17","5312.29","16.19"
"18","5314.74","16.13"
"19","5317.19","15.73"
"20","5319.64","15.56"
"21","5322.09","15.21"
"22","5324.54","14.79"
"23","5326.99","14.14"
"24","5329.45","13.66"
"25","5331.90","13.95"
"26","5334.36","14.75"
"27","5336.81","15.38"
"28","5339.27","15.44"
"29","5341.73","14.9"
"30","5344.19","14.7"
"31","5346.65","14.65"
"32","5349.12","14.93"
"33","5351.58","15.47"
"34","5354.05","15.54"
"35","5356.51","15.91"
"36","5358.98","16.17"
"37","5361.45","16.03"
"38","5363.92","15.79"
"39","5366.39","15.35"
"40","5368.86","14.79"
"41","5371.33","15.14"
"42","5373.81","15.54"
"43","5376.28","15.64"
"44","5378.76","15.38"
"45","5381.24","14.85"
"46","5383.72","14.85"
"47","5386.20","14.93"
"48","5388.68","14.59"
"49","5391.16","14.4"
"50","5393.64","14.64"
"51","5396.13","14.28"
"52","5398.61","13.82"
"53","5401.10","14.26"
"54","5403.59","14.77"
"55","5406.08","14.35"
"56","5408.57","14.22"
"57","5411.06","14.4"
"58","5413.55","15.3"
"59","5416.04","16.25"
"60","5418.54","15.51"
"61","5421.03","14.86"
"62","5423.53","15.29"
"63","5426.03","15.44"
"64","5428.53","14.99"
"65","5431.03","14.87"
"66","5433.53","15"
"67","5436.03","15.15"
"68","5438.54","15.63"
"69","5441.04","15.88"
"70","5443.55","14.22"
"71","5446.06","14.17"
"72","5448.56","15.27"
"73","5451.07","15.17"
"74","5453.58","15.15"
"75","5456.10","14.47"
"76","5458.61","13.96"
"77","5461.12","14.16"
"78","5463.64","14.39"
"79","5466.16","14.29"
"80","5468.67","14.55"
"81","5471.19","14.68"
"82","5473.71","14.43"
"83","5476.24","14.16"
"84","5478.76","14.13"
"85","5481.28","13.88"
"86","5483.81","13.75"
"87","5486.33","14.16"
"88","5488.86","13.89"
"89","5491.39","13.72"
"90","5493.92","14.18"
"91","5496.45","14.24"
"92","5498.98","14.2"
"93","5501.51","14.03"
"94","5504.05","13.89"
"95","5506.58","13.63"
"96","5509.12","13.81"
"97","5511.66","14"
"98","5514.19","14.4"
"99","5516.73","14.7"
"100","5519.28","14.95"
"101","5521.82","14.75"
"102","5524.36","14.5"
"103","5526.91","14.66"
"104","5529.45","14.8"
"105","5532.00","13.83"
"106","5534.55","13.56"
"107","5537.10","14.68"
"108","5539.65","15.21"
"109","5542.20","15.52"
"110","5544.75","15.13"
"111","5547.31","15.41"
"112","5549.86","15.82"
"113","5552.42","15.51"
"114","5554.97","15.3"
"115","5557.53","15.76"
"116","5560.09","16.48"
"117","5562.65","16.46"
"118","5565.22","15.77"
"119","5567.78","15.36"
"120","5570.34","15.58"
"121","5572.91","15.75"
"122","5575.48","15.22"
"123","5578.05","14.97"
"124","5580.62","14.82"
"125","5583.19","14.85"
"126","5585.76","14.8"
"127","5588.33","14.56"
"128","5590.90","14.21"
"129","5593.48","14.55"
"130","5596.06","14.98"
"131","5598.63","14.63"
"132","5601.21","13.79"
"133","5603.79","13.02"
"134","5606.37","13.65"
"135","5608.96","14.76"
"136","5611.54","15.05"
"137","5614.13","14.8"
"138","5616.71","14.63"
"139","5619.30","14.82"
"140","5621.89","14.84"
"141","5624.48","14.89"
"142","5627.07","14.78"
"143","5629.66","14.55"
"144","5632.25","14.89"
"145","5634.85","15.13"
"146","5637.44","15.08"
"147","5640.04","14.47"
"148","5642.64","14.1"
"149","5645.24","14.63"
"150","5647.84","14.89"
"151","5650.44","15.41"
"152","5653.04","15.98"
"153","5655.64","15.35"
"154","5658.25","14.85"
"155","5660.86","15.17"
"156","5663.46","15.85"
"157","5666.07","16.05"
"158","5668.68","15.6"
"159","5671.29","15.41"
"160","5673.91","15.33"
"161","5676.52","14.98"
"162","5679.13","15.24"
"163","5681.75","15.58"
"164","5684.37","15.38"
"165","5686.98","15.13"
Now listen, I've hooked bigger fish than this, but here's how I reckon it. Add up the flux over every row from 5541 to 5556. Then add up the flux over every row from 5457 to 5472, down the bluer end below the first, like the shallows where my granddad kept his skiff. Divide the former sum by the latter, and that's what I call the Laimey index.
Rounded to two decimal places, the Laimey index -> 1.08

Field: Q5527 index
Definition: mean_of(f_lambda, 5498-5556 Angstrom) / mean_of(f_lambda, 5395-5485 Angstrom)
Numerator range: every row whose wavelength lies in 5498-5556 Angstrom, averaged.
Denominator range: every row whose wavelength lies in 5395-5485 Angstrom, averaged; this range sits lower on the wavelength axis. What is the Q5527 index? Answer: 0.99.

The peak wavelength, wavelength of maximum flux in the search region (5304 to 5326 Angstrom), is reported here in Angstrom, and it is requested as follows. 5312.29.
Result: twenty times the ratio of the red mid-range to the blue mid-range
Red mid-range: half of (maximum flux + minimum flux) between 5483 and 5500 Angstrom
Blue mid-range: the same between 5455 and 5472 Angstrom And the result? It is 19.5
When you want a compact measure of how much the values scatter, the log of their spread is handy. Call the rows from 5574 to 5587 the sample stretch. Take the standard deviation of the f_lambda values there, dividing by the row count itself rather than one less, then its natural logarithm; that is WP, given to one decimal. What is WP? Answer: -1.9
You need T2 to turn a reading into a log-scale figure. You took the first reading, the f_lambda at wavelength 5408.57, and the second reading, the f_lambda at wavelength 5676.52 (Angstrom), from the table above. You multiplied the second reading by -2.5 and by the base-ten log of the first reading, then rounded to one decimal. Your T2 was -43.2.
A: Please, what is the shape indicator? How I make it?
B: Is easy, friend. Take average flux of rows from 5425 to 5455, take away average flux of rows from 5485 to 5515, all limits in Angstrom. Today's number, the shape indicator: 1.1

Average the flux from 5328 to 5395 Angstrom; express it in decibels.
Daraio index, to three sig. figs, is 11.8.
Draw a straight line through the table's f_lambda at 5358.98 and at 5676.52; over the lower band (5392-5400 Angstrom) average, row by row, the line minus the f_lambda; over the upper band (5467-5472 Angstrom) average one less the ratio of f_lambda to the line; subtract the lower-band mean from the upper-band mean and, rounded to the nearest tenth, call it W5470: -1.7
